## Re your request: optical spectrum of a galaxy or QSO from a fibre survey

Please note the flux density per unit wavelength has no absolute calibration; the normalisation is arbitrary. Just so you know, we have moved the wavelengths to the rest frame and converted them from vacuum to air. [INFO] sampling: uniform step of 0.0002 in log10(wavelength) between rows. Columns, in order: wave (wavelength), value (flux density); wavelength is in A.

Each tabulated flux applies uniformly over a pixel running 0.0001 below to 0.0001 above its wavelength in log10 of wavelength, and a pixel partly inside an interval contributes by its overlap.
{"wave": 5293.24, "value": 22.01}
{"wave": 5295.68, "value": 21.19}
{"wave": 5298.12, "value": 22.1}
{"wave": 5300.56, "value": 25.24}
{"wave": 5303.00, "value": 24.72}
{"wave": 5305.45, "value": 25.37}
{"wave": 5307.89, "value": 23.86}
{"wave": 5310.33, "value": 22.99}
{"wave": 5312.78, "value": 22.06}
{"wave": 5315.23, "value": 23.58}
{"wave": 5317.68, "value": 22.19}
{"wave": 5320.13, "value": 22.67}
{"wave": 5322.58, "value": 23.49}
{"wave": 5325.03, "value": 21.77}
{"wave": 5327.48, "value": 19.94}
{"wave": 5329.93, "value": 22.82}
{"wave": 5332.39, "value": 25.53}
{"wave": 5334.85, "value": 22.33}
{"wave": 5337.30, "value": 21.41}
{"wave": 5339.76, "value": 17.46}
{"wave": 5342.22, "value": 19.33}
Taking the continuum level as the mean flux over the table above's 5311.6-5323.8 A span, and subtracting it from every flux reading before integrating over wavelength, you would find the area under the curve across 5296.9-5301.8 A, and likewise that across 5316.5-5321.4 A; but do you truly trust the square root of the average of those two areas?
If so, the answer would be 1.1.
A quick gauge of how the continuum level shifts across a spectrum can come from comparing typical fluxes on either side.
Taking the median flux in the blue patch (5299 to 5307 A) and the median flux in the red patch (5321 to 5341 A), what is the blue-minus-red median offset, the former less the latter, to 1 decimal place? 3.2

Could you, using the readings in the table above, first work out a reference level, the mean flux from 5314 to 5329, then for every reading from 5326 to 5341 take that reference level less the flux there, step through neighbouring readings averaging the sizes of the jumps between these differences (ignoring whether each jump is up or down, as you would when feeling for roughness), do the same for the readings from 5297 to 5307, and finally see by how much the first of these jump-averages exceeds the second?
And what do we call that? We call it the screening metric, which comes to 1.30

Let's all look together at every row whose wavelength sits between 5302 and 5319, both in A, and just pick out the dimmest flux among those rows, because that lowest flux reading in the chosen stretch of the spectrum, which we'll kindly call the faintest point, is 22.06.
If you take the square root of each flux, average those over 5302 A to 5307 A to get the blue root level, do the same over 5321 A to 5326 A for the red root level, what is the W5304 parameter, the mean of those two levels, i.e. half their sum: 4.88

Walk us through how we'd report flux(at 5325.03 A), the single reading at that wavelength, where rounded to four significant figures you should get 21.77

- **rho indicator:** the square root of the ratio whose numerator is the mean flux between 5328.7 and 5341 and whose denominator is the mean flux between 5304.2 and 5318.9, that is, 0.969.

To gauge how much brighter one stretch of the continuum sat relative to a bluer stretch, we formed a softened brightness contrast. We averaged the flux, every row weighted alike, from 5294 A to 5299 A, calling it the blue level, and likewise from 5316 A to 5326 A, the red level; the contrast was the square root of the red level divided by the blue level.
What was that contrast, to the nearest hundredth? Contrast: 1.02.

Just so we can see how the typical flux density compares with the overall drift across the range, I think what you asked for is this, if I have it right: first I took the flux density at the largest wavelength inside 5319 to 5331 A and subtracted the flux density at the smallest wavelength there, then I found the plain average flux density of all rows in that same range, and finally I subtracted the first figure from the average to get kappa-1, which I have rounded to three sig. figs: 22.0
